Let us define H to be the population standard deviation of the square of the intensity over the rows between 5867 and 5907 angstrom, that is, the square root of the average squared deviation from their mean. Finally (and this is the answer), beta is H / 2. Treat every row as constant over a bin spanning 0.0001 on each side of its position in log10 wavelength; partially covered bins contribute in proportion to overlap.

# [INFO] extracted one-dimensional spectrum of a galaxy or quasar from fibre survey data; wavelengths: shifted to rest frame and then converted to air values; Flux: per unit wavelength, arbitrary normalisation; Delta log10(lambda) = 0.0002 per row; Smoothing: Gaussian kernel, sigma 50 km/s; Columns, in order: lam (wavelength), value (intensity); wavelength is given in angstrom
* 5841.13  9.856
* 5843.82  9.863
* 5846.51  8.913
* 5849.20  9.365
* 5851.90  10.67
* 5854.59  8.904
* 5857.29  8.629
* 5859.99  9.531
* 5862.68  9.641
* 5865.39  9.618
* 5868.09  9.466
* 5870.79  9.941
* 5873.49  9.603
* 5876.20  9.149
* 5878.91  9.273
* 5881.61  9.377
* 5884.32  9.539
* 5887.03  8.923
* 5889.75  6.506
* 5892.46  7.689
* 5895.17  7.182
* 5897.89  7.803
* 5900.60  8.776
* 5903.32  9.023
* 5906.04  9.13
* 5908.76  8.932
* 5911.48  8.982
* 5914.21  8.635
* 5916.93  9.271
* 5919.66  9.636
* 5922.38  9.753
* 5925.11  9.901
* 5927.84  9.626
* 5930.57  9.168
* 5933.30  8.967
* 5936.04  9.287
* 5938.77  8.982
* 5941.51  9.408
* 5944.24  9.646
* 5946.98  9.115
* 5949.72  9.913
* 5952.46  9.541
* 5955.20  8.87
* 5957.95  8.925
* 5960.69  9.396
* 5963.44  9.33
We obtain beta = 8.0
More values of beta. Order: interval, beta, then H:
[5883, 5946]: 6.9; 14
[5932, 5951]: 3.1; 6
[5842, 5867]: 5.6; 11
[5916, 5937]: 2.9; 6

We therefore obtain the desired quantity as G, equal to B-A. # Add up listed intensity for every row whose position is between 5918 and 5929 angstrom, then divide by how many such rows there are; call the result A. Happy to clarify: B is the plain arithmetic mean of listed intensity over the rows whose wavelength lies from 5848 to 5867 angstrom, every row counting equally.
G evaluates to -0.2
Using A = 9.7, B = 9.5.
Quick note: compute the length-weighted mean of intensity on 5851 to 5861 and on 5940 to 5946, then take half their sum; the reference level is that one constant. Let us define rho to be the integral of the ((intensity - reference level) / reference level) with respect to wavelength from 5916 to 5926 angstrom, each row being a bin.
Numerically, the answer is 0.2 angstrom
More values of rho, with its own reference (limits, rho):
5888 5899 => -2.4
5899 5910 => -0.6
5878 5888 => -0.1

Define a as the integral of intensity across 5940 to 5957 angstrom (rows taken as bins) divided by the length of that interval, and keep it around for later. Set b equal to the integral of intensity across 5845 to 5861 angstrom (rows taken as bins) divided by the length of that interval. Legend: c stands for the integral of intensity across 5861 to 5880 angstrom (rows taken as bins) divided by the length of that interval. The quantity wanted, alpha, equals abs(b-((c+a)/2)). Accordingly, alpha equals 0.13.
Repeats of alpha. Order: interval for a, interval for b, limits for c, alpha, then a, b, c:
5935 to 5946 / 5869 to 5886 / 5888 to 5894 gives 1.20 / 9.33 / 9.47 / 7.2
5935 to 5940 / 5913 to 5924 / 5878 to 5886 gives 0.09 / 9.14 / 9.35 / 9.4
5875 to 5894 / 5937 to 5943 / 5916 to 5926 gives 0.09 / 8.62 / 9.22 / 9.6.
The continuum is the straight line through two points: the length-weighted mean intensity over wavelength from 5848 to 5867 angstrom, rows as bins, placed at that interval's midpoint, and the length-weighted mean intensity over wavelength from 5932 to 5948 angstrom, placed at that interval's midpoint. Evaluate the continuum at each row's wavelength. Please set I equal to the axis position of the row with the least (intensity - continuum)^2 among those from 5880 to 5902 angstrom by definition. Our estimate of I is 5881.61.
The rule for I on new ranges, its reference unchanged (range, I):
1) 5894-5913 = 5906.04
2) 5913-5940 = 5916.93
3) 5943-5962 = 5946.98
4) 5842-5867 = 5859.99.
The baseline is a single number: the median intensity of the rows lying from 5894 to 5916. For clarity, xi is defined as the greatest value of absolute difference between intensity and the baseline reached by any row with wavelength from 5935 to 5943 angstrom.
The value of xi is 0.55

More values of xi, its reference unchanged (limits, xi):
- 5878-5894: 2.35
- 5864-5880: 1.09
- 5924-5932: 1.05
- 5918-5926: 1.05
